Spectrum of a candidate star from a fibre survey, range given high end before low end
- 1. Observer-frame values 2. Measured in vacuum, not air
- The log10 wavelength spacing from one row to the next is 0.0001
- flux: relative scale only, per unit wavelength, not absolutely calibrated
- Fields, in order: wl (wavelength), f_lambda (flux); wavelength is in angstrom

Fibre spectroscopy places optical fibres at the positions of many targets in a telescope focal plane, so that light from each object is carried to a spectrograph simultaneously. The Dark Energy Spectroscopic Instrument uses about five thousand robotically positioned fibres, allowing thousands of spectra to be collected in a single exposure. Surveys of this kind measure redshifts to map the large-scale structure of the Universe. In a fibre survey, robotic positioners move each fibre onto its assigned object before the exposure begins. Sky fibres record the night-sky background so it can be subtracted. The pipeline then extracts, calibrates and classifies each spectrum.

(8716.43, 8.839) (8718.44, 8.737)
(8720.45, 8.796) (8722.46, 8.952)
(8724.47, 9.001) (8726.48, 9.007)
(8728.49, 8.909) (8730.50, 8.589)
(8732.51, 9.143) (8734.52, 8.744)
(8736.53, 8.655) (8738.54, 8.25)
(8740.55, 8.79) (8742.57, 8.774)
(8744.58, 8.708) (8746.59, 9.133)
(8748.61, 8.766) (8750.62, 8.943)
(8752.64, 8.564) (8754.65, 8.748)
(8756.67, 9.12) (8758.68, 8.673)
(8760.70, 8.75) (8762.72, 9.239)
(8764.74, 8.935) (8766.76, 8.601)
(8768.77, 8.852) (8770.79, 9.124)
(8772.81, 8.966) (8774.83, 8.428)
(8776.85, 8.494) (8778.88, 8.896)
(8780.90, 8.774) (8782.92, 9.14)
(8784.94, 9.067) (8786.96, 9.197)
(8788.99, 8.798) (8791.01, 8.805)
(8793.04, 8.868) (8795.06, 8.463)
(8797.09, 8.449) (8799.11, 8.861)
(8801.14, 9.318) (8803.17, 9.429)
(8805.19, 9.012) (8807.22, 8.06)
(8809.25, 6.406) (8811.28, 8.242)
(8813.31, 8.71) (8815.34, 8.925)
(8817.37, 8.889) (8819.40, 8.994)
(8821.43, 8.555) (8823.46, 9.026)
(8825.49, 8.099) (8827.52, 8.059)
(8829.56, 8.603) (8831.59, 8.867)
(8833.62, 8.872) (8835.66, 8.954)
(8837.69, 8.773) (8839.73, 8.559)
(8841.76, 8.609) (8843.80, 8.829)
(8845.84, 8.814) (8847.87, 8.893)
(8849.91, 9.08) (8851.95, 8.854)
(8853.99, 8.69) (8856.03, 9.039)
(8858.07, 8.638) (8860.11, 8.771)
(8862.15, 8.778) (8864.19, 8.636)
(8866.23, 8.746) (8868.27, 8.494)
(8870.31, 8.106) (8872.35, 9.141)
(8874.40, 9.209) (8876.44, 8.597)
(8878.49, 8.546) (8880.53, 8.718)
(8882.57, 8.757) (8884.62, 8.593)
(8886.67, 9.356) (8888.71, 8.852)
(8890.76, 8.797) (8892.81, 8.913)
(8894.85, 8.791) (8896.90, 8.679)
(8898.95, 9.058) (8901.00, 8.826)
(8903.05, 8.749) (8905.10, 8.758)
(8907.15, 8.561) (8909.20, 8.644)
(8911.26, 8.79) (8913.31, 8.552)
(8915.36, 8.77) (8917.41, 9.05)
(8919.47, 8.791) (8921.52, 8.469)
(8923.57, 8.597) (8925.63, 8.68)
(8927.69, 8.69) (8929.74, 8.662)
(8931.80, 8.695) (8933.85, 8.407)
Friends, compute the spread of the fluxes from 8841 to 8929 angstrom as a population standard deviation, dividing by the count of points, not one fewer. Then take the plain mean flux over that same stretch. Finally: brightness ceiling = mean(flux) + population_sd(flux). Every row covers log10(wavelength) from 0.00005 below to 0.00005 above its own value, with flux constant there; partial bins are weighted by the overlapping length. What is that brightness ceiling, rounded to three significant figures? 8.98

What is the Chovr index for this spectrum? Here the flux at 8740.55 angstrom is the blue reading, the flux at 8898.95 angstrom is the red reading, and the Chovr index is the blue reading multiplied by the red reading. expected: 80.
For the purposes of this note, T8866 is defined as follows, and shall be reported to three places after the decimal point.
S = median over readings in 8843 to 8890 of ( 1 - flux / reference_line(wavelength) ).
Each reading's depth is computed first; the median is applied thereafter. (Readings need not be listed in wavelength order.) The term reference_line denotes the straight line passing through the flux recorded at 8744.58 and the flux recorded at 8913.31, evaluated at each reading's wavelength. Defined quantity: -0.021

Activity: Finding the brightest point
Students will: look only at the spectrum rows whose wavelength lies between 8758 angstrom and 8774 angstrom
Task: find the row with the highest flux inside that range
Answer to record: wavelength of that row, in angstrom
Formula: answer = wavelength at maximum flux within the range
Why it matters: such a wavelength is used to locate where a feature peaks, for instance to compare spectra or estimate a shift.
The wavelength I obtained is 8762.72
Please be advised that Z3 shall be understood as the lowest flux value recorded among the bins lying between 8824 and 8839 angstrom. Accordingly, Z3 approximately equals 8.059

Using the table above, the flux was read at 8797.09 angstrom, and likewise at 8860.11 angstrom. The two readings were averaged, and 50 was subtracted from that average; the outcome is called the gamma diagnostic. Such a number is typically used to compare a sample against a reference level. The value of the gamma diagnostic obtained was -41.39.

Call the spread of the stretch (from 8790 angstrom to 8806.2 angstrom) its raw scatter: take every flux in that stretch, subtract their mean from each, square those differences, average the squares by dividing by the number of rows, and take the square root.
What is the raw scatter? 0.33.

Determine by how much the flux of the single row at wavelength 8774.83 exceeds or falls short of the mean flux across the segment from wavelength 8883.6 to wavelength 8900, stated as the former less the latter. -0.5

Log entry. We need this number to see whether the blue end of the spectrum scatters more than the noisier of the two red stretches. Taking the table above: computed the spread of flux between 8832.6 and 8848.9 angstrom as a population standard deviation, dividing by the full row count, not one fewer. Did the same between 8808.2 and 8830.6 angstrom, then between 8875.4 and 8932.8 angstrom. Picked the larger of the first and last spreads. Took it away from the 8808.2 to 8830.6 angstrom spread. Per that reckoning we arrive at 0.54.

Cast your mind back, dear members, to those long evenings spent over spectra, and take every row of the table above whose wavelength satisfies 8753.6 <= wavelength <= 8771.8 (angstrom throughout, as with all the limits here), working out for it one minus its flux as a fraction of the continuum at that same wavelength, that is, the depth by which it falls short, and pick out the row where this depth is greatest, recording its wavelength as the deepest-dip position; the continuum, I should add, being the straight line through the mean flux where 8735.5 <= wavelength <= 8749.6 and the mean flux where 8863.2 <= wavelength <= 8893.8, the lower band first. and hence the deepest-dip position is 8766.76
